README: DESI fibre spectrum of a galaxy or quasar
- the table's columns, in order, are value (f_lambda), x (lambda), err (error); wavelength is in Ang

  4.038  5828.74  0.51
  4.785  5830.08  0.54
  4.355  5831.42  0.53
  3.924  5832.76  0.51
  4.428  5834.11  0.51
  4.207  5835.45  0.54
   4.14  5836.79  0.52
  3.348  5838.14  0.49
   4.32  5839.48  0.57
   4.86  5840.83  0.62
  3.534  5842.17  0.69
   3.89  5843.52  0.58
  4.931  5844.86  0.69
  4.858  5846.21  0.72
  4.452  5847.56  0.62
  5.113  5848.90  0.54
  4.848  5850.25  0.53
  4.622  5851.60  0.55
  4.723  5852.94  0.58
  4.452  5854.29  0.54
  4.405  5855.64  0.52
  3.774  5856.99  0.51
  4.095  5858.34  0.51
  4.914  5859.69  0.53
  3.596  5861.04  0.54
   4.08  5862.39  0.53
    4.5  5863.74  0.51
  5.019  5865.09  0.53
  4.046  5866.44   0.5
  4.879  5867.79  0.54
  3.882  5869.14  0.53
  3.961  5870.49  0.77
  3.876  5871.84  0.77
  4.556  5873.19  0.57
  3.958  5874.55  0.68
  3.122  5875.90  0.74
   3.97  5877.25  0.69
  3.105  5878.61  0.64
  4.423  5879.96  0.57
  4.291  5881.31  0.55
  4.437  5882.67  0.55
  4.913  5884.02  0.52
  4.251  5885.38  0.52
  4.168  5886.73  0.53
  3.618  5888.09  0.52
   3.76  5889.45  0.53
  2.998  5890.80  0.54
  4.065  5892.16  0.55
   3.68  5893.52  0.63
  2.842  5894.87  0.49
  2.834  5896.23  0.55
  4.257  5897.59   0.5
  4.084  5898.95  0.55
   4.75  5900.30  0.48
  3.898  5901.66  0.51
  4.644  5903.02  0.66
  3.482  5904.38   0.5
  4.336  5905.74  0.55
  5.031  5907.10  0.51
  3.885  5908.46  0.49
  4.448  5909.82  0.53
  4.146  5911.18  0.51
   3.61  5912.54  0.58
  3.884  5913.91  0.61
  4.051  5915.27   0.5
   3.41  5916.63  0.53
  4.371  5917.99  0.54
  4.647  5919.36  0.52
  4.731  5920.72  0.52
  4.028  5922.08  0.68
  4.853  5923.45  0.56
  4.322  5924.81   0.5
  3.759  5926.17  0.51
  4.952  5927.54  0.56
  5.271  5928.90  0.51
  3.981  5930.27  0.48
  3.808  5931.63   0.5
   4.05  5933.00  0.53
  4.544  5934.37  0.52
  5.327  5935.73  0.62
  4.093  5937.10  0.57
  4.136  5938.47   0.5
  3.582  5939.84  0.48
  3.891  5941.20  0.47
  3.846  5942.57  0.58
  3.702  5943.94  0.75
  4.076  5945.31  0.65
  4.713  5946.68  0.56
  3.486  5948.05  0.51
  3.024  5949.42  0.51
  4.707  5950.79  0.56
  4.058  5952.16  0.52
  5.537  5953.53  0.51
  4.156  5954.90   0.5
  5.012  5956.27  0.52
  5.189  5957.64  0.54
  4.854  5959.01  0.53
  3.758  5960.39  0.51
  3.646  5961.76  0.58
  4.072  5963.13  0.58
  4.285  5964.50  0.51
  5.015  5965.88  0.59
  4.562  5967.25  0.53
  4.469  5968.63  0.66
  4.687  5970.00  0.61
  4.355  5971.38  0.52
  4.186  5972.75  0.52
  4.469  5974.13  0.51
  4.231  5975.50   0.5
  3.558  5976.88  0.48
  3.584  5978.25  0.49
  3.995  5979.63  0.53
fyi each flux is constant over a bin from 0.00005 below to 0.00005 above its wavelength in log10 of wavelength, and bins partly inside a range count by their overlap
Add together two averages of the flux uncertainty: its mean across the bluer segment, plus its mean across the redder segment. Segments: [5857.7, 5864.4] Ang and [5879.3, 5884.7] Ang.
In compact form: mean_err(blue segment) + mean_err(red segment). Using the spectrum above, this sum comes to 1.07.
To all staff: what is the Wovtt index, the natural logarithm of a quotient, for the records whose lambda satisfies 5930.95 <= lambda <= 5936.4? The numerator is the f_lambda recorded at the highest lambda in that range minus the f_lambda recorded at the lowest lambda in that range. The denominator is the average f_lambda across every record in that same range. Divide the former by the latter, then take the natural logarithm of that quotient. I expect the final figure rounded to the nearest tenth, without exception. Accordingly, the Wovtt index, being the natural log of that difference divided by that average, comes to -1.1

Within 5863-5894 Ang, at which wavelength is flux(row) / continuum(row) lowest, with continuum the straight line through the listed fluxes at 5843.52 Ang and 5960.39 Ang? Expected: 5890.80 Ang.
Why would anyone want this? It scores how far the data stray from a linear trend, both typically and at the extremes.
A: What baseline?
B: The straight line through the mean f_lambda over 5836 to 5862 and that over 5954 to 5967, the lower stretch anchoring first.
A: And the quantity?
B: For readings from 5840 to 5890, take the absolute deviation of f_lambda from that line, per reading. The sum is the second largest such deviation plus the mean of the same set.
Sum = 1.7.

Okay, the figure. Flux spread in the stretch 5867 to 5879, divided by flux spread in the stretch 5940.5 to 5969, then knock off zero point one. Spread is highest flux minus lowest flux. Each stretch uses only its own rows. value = 0.6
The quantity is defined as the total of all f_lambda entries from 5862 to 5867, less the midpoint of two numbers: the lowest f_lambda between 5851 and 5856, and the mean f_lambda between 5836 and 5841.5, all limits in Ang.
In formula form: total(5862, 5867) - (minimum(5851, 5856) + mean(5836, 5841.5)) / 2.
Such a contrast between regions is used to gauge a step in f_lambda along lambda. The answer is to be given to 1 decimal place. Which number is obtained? 13.4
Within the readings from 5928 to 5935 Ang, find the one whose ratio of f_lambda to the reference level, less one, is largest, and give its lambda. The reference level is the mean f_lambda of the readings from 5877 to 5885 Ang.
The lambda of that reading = 5928.90 Ang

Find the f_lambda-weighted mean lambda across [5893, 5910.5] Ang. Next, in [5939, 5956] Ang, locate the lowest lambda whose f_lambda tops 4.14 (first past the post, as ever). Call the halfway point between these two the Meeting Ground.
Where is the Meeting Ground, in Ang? 5924.4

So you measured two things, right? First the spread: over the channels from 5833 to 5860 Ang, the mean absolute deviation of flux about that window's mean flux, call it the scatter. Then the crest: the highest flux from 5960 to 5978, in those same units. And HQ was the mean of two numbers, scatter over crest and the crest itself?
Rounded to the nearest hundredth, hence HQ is 2.55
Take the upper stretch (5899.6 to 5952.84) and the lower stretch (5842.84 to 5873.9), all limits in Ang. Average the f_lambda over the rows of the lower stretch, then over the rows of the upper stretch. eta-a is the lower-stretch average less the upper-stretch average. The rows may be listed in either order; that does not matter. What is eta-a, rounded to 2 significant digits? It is 0.22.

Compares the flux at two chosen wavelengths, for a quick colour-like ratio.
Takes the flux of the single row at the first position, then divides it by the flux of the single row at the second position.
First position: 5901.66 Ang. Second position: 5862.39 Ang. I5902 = 0.96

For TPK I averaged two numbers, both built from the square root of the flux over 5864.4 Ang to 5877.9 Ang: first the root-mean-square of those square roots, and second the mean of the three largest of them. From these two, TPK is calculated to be 2.11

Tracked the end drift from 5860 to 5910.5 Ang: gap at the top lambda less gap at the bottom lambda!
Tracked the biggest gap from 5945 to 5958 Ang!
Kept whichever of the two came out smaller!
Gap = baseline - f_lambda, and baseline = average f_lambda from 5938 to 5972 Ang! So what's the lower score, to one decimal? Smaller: -0.9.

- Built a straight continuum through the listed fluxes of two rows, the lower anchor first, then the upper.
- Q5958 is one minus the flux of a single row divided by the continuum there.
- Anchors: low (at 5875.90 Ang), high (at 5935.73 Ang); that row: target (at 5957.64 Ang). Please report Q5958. 0.15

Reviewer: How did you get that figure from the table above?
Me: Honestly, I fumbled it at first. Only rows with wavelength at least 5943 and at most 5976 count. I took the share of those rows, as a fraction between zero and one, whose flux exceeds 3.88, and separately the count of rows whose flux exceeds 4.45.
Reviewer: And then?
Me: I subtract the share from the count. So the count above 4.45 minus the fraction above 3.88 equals 10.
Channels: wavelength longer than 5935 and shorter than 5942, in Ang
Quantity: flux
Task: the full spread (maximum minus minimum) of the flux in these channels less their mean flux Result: -2.46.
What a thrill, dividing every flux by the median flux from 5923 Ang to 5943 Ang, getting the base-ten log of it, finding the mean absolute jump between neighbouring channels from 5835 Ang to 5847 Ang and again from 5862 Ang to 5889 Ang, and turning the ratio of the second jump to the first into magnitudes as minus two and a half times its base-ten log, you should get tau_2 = 0.1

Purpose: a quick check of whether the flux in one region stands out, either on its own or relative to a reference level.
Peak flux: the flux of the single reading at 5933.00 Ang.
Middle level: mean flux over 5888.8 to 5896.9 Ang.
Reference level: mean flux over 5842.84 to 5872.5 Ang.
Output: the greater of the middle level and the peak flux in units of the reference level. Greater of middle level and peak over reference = 3.4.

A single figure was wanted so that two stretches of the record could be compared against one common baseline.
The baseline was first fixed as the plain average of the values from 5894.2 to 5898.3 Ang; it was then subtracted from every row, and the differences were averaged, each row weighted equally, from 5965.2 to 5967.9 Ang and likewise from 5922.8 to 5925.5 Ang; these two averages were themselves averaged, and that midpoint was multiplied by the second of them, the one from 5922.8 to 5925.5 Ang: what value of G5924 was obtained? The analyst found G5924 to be 1.8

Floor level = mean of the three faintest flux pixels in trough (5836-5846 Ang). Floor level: 3.59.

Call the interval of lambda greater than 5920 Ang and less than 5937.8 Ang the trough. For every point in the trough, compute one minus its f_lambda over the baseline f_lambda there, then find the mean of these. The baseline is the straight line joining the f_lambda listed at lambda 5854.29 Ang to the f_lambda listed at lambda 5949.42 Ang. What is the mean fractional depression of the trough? -0.33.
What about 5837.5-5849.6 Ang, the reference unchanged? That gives 0.05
